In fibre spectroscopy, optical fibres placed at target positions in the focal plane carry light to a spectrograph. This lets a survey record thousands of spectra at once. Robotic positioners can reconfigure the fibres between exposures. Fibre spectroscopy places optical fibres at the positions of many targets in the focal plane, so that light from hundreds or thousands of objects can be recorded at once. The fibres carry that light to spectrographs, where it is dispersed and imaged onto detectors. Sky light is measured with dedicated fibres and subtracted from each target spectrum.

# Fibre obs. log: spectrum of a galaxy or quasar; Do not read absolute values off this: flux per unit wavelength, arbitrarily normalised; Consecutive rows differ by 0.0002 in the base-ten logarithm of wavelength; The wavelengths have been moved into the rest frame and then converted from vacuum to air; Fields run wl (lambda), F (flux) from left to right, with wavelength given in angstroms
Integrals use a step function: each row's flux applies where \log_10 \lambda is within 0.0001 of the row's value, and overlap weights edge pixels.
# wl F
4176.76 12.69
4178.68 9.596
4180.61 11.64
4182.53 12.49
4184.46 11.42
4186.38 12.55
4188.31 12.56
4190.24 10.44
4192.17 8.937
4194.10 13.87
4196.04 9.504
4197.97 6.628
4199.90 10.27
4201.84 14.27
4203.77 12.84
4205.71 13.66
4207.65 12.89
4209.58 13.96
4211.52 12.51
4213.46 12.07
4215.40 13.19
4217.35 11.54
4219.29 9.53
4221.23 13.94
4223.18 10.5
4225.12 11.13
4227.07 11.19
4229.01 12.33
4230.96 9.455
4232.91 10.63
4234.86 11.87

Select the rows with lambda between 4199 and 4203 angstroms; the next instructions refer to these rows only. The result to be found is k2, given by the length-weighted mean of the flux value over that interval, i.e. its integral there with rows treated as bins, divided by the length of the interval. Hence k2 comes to 12.3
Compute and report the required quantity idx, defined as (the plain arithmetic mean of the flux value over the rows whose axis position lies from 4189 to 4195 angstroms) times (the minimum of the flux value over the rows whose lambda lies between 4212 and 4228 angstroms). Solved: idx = 106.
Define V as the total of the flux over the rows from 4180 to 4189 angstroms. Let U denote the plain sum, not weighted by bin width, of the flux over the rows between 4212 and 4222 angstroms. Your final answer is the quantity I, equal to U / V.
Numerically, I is 1.0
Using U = 60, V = 61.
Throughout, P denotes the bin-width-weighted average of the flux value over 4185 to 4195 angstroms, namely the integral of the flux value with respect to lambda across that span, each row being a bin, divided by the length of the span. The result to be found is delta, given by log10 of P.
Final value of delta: 1.07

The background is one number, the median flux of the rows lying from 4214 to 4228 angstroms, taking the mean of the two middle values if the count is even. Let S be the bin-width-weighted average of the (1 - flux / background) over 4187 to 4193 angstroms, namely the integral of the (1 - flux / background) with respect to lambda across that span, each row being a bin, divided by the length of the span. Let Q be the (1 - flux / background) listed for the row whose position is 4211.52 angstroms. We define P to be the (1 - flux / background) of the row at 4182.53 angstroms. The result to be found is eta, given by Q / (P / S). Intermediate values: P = -0.116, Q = -0.12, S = 0.04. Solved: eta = 0.04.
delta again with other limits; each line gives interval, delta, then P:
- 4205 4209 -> 1.12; 13.3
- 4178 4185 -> 1.05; 11.3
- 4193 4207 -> 1.06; 11.6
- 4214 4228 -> 1.06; 11.6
